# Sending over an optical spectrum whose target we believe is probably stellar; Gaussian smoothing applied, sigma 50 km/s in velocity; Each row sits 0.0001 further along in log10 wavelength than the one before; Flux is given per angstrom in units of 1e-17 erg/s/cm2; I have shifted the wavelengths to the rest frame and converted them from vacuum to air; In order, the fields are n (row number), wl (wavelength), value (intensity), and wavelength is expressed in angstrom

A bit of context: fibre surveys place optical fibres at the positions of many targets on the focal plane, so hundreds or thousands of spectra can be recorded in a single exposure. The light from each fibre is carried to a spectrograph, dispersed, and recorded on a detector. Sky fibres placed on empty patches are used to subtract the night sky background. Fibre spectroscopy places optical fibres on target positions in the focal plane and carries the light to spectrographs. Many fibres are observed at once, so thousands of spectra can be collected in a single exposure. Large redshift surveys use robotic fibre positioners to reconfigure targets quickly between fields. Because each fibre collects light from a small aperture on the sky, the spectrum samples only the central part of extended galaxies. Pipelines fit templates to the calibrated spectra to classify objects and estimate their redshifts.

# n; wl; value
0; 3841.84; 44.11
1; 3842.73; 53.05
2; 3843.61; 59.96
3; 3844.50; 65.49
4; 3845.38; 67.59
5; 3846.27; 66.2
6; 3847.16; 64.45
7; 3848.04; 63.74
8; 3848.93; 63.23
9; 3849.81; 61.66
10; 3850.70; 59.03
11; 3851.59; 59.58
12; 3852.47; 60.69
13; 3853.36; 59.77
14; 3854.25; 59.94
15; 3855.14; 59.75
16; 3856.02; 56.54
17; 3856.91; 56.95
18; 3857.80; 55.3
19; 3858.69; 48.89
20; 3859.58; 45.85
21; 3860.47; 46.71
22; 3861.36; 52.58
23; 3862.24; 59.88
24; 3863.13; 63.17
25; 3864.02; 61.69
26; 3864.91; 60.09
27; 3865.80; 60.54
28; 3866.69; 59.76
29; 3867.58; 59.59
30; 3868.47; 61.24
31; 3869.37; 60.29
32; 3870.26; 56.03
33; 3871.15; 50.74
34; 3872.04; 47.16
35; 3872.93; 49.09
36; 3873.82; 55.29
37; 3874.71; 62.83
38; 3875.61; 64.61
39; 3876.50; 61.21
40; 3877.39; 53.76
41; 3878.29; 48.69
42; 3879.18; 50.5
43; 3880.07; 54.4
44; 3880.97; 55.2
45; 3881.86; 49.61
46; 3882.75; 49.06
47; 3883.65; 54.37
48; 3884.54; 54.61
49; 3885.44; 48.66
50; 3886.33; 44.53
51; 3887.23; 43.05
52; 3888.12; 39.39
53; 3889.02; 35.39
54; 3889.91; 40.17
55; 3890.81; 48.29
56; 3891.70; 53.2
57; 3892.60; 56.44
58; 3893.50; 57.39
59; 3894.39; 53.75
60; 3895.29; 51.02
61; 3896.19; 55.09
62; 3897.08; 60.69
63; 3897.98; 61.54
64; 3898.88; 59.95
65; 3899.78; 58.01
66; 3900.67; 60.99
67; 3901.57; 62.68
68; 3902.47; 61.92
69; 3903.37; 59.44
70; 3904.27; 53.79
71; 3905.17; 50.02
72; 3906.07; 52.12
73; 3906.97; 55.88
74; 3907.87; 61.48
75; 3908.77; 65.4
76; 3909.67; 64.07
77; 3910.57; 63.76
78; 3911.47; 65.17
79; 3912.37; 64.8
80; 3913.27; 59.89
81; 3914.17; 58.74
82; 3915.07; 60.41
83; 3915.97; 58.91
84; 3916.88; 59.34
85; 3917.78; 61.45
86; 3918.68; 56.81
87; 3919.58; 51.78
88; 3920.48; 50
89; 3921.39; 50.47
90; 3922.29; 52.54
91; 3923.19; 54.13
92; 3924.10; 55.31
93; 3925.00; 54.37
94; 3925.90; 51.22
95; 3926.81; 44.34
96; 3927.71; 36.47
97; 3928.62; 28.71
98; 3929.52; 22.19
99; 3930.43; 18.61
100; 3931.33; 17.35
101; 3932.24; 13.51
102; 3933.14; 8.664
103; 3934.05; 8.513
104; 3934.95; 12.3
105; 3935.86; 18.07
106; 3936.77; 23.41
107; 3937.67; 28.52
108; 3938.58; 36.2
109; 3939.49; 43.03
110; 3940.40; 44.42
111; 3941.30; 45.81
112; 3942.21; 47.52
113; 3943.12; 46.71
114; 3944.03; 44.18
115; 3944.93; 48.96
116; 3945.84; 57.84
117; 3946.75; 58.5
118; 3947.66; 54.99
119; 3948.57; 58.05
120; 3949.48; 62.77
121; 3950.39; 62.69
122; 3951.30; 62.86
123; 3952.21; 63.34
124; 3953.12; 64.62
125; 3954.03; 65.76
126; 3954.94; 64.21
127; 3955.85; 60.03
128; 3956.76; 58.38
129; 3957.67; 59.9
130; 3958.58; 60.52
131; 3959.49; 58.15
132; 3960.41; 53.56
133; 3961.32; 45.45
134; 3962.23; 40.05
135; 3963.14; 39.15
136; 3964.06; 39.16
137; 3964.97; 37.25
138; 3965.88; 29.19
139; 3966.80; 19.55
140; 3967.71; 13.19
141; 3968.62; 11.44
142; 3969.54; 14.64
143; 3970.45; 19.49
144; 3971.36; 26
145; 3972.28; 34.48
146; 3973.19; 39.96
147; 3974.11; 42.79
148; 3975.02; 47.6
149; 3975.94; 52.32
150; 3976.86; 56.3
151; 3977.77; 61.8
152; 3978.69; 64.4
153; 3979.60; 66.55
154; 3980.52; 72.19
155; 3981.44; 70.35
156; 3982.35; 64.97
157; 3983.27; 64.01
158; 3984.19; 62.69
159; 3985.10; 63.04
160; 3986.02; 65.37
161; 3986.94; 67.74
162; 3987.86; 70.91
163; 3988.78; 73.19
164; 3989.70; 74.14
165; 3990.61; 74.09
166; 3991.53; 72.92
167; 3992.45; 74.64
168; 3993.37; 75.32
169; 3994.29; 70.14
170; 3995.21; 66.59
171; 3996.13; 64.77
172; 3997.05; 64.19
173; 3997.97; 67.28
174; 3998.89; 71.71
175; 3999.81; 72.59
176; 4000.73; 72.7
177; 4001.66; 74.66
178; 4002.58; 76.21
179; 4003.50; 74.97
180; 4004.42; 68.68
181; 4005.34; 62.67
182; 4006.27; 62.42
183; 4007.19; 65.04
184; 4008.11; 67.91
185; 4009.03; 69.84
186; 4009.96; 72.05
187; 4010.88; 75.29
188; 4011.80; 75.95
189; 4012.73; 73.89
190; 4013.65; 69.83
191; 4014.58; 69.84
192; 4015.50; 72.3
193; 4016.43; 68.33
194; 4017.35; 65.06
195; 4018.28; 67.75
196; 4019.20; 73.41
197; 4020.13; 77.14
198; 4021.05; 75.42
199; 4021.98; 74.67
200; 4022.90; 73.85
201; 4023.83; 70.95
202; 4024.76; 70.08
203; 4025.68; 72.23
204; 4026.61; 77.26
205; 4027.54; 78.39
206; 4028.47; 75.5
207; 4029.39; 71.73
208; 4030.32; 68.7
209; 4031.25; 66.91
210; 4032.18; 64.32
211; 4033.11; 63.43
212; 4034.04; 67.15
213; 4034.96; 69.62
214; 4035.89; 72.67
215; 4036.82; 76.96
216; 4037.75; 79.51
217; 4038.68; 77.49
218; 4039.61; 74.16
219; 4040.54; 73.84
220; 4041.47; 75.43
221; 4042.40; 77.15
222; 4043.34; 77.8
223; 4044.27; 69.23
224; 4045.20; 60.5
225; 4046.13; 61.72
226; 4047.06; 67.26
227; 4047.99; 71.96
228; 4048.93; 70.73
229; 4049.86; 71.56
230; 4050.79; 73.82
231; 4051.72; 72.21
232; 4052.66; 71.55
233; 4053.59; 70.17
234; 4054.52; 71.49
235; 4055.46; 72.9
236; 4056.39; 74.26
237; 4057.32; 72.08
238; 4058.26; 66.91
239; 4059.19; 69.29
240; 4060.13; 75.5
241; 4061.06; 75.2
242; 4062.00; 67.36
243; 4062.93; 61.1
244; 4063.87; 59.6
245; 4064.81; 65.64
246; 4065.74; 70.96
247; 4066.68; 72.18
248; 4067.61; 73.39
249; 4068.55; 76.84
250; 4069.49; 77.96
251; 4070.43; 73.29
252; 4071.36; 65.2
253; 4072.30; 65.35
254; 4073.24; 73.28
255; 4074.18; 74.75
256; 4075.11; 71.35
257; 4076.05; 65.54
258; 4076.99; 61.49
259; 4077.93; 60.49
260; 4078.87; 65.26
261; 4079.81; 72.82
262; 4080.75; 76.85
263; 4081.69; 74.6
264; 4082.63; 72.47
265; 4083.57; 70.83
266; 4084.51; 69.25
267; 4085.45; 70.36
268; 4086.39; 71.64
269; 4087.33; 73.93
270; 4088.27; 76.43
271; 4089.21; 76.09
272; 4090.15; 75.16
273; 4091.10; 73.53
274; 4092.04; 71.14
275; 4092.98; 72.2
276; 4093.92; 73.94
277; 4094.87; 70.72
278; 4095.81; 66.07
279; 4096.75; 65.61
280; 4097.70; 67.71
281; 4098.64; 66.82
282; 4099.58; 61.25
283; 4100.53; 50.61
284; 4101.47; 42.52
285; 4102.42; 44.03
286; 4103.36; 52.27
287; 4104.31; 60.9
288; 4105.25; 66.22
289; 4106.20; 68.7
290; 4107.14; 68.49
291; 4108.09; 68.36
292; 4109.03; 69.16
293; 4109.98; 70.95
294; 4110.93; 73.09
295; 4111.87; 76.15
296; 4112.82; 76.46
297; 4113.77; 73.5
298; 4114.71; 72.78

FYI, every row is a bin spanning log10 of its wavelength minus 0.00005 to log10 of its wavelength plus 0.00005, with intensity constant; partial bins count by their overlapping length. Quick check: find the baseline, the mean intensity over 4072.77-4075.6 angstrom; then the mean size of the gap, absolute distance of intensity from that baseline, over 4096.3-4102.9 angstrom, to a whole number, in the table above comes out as 16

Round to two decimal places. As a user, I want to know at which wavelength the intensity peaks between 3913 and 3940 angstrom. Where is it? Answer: 3917.78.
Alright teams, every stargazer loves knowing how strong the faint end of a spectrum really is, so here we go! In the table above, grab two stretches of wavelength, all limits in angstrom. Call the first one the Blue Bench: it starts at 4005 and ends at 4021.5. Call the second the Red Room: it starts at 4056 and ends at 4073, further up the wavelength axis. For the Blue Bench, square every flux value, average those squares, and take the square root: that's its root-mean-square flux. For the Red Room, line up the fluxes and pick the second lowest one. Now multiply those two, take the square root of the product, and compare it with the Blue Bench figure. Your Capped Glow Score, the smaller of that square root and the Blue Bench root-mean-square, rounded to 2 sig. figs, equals 66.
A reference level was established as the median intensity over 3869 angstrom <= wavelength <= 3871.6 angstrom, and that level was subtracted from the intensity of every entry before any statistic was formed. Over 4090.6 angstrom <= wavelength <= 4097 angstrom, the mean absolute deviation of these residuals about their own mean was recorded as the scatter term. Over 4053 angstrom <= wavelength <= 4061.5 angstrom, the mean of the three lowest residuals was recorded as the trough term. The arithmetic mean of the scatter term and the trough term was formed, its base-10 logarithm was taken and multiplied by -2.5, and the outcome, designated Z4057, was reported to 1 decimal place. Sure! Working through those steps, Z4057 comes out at -2.2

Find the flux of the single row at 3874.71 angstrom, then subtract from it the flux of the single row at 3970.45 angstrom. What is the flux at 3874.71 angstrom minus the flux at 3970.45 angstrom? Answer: 43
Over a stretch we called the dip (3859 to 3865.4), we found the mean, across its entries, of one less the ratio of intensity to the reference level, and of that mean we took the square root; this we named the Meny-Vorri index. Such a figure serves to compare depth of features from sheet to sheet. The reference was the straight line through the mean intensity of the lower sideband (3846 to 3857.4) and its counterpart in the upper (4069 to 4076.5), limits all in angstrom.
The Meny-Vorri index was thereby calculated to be 0.30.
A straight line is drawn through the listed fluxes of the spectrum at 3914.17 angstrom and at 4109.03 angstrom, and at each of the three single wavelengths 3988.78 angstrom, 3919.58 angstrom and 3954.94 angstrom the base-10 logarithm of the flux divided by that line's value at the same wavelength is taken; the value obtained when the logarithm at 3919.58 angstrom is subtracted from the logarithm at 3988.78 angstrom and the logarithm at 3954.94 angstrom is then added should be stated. 0.15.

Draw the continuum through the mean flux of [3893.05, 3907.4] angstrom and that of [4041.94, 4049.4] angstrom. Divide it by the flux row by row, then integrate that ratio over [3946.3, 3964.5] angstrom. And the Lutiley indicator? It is 20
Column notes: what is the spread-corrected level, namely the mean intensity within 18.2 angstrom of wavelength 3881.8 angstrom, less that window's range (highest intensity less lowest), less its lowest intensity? -11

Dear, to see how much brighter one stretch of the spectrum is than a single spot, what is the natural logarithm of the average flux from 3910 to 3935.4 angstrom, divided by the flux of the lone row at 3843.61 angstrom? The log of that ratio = -0.30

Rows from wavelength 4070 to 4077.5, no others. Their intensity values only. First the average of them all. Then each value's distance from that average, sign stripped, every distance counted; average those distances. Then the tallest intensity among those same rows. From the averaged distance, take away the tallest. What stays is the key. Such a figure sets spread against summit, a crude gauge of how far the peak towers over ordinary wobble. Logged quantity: -70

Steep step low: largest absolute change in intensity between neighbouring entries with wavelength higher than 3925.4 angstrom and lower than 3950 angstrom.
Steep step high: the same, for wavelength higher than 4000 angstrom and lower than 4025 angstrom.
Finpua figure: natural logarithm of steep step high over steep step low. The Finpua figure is -0.3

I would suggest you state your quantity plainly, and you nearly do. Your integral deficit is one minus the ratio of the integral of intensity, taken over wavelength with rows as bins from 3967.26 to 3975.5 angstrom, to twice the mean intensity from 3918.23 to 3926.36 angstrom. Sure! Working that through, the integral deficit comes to -1.2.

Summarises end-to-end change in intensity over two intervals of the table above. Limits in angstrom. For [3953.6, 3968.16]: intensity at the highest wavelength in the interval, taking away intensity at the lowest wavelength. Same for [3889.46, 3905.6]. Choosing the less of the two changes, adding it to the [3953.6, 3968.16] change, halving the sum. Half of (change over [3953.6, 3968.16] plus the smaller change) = -53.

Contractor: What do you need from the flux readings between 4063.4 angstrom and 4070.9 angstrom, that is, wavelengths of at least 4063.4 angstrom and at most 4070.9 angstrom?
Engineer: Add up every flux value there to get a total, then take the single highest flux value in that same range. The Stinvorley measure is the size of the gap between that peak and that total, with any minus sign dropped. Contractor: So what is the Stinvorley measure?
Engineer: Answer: 492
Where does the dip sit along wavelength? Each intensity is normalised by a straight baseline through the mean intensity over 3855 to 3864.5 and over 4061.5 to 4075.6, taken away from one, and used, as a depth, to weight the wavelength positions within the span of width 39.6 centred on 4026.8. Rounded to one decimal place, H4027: 4024.9 angstrom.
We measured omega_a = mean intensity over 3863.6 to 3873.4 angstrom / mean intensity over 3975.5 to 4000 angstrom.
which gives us 0.84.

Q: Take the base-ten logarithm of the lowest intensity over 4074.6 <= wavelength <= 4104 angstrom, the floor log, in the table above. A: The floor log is 1.63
